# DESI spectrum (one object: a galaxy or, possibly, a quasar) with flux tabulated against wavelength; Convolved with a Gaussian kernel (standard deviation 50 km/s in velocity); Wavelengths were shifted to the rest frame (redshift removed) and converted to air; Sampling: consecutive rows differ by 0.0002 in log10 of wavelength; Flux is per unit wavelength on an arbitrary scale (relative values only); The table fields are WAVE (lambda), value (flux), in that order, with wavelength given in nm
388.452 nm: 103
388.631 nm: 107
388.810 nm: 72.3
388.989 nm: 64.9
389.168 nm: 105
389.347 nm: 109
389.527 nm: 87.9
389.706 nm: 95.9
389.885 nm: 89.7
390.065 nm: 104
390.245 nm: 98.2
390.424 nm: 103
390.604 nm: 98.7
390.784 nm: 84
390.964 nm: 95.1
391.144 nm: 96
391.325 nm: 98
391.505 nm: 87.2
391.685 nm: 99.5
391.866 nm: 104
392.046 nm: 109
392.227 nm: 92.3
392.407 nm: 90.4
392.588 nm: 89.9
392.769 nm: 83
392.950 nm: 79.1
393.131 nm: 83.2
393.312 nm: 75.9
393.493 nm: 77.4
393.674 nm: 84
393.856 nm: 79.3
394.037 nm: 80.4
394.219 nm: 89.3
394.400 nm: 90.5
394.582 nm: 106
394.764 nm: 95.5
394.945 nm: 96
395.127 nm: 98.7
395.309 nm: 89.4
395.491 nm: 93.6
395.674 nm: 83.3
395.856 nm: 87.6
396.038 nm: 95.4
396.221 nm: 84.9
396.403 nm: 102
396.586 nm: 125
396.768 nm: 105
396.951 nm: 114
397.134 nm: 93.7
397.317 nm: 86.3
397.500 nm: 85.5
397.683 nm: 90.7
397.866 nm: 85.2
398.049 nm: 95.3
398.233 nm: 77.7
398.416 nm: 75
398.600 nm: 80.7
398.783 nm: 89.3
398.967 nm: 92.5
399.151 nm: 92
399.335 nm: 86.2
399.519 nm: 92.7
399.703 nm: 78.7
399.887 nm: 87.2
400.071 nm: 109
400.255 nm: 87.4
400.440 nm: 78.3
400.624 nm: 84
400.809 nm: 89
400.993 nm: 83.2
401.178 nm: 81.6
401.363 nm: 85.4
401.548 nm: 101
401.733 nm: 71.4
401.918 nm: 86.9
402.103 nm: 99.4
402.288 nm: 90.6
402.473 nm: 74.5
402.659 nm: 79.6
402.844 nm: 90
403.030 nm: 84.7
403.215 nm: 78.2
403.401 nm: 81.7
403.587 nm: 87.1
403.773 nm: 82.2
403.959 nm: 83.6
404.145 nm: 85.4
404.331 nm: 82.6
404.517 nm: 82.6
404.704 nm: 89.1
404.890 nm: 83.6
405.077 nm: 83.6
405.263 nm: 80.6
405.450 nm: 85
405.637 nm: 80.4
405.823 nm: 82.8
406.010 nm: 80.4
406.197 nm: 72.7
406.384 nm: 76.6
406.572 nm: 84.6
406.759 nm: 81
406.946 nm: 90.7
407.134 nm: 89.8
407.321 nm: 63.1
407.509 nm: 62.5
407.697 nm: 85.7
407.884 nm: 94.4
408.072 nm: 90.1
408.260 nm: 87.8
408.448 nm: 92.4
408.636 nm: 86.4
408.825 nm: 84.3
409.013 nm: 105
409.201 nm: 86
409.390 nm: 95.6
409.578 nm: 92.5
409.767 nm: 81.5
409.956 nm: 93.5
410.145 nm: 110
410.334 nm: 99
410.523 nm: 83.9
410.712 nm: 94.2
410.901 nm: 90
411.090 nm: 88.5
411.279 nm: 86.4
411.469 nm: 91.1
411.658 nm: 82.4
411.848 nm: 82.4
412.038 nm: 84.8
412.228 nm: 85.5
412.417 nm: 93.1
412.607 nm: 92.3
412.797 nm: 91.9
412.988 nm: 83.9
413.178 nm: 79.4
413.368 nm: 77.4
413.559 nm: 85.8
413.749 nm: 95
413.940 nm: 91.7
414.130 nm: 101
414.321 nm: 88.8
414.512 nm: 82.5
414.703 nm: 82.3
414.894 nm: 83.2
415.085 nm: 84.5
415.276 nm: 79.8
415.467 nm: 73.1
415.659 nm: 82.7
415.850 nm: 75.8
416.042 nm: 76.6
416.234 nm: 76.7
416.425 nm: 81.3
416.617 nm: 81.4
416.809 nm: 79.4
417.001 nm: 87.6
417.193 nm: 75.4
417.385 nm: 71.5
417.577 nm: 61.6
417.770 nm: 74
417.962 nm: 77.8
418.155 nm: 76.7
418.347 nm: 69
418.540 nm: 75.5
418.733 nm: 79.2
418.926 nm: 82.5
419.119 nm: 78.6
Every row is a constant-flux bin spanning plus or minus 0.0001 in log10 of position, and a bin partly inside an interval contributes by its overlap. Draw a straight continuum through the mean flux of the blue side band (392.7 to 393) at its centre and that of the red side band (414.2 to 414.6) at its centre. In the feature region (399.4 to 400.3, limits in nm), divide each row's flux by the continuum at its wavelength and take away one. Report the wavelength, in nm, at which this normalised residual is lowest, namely 399.703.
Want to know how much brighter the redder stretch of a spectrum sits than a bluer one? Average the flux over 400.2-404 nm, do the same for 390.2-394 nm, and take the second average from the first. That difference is -6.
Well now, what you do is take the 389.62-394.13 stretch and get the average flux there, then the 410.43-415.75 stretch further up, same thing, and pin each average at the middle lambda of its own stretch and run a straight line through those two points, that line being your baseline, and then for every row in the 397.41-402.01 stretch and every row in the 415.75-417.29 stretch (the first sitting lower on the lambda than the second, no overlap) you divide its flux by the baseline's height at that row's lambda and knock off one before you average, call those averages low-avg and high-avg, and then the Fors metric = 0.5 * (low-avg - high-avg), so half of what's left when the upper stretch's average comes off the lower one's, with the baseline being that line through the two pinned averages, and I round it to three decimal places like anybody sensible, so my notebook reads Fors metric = 0.022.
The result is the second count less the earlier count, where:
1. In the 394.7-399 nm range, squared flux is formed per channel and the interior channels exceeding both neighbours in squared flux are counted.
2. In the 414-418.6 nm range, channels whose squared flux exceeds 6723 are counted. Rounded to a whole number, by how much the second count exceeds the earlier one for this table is 1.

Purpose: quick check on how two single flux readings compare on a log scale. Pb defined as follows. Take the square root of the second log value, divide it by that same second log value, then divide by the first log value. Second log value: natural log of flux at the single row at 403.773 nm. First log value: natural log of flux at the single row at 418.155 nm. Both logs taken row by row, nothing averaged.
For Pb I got 0.110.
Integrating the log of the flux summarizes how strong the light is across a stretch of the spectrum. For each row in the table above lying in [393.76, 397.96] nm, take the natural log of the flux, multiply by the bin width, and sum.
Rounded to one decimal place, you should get 19.0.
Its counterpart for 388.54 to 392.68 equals 18.8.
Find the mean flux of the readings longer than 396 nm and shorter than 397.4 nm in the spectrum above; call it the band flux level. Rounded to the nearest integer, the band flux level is 101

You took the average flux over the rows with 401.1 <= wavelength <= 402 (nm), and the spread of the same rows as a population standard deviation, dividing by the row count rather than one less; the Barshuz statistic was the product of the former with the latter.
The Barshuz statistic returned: 814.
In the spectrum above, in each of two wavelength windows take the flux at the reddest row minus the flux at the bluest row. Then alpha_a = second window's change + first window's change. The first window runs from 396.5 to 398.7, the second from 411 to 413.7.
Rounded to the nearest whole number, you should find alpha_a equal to -47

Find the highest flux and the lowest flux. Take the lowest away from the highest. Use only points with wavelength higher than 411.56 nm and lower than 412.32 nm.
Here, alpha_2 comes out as 3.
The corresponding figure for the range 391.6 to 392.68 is 19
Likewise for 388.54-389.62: 44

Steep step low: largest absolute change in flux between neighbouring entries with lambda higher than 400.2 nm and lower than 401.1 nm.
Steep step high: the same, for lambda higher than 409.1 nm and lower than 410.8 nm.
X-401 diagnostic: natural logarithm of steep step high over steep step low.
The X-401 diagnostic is 0.60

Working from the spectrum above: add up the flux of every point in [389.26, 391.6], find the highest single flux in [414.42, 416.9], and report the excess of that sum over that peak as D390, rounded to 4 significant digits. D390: 1162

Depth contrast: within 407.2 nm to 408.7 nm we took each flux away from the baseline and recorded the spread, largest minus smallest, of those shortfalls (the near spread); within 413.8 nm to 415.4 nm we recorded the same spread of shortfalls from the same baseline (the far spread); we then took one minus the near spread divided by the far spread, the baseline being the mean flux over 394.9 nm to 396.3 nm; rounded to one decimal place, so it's -0.5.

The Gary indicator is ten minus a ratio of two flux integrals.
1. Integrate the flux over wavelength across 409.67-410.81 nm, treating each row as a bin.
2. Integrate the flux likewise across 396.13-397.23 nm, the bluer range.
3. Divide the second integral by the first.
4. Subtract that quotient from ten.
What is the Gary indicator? 8.93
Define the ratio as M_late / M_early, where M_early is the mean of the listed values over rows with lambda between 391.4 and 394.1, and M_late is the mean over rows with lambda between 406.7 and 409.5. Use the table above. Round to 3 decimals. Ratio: 0.985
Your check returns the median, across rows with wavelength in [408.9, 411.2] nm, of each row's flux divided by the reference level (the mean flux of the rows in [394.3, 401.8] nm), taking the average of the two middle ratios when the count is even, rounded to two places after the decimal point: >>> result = 1.02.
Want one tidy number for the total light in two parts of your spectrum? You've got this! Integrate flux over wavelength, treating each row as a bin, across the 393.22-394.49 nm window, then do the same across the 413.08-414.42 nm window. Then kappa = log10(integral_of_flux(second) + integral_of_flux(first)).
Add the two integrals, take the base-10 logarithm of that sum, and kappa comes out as 2.35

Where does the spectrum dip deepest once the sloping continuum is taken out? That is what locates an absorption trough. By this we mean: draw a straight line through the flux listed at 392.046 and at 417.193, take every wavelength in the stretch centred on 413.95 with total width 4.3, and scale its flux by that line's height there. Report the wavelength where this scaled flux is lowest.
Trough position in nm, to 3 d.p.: 415.467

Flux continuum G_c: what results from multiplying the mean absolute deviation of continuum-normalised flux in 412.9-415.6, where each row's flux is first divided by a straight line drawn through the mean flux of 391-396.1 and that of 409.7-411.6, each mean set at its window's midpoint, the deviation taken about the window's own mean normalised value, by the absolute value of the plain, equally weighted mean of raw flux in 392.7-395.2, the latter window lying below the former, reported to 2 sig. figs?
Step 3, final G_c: 5.1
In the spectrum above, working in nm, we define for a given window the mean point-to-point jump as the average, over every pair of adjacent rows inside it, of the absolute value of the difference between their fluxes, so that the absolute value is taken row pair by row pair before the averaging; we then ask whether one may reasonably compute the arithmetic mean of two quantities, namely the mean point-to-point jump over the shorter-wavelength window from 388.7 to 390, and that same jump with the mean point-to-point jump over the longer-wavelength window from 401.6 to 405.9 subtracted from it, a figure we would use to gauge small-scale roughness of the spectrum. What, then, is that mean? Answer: 12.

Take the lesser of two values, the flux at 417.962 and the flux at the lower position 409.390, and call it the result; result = 78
